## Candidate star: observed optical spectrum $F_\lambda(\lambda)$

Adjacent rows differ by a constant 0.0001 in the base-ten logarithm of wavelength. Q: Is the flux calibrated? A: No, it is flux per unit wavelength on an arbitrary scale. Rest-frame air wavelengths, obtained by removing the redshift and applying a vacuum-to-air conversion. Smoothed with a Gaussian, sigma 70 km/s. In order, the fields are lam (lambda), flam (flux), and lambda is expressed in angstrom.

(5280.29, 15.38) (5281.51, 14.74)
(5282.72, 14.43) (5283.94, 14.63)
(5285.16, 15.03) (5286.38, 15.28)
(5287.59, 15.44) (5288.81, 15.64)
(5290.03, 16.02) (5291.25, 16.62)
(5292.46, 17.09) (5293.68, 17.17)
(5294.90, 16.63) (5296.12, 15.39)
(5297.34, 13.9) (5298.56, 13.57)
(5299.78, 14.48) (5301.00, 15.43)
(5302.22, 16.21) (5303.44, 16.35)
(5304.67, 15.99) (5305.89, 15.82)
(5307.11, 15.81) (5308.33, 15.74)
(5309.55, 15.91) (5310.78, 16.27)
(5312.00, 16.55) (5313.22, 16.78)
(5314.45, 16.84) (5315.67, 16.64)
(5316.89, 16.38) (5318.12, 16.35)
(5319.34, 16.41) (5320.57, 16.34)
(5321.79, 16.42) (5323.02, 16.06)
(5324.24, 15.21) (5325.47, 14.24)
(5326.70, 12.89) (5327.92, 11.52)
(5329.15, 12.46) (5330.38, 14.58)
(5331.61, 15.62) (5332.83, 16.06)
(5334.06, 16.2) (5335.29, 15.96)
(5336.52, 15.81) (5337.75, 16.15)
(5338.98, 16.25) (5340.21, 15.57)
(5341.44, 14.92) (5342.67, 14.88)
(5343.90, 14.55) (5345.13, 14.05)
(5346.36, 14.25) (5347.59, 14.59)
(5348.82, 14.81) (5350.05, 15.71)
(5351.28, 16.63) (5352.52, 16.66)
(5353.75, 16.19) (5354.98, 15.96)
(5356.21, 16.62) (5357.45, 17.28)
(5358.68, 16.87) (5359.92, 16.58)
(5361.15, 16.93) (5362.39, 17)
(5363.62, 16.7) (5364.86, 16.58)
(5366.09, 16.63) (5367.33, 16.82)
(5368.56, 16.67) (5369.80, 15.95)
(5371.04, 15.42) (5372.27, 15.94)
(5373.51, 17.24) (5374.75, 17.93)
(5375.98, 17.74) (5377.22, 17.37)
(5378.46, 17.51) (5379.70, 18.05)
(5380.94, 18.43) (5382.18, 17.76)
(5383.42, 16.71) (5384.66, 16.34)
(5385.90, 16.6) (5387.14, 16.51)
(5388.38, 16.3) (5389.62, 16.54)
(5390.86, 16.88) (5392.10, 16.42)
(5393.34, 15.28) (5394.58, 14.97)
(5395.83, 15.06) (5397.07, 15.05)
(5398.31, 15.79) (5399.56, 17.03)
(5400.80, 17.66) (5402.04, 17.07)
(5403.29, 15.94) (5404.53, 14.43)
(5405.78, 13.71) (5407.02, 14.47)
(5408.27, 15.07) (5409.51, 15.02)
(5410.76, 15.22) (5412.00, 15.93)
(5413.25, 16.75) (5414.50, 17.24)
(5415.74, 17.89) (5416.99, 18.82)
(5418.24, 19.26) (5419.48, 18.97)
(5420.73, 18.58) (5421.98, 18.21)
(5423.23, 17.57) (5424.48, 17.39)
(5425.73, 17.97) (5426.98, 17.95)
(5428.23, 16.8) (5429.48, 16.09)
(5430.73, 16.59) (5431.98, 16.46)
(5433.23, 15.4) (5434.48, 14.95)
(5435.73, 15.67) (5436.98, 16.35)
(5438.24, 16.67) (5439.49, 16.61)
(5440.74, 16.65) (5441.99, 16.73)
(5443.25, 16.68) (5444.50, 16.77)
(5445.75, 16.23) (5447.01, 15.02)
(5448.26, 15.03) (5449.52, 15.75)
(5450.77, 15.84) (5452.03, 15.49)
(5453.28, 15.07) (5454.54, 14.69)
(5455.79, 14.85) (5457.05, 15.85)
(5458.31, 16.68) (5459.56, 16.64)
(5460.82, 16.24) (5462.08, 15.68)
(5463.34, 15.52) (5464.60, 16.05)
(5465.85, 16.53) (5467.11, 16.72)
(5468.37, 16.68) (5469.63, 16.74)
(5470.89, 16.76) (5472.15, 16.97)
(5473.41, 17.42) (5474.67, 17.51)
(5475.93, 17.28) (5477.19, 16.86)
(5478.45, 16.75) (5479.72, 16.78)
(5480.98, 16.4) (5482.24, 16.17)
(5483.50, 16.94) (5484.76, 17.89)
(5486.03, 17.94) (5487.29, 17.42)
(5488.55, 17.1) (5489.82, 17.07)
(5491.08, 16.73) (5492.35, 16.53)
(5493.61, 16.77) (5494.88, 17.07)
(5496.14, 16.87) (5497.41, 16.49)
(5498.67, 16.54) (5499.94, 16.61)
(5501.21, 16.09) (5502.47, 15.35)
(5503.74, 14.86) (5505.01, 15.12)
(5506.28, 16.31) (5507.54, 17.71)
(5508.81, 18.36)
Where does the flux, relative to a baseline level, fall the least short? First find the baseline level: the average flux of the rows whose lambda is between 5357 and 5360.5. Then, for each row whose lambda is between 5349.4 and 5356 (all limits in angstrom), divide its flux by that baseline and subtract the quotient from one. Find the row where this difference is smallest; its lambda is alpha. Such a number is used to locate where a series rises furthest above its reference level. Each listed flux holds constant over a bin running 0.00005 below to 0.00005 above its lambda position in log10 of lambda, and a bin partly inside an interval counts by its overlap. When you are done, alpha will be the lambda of 5352.52 angstrom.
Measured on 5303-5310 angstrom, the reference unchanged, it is 5303.44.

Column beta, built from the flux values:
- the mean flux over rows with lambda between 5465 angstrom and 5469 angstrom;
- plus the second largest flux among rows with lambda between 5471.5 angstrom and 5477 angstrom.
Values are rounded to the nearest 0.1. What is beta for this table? 34.1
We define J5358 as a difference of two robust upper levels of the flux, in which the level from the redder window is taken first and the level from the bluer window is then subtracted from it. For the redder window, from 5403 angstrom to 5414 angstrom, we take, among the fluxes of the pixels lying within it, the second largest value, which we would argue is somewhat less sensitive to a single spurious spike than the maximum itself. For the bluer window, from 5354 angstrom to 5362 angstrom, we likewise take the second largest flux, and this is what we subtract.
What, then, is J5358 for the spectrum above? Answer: -0.99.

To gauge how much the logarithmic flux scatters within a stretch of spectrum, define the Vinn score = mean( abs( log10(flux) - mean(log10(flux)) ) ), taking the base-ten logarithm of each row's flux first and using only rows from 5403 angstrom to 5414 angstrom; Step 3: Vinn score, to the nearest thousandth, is 0.020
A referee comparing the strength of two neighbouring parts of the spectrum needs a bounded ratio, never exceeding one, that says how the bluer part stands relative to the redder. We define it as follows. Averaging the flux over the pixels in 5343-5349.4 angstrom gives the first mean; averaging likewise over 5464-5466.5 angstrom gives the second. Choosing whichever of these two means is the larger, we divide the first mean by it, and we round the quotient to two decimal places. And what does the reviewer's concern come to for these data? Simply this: 0.89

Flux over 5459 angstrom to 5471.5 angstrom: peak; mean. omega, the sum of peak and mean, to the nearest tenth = 33.1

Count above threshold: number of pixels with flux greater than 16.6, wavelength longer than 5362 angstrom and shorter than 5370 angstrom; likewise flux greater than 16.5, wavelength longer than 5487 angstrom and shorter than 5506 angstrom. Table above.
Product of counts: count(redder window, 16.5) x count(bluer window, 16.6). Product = 50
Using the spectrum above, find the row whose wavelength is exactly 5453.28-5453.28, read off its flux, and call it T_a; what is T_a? 15.07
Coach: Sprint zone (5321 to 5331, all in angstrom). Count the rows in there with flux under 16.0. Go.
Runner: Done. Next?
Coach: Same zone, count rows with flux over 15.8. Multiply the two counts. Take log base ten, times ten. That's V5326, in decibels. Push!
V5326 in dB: 10.8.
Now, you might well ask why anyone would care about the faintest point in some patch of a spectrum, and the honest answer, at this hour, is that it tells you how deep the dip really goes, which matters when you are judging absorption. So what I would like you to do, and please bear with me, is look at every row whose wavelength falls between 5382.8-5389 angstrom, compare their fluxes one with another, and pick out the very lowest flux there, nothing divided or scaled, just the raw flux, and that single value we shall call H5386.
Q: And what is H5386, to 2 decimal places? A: 16.30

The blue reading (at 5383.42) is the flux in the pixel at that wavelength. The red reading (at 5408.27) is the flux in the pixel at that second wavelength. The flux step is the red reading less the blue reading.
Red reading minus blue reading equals -1.6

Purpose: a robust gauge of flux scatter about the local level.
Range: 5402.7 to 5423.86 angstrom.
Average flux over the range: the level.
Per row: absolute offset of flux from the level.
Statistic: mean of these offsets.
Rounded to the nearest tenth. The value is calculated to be 1.6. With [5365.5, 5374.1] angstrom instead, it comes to 0.5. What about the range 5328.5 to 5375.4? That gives 0.8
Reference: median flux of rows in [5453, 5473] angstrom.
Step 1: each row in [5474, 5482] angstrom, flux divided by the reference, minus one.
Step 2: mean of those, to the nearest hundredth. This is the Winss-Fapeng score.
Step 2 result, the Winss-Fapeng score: 0.03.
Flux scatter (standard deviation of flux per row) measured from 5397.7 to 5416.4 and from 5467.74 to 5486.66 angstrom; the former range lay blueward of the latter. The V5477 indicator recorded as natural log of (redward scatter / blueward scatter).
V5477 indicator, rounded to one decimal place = -0.9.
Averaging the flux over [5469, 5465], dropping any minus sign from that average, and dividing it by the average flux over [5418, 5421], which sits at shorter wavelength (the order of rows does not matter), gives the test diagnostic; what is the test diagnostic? 0.88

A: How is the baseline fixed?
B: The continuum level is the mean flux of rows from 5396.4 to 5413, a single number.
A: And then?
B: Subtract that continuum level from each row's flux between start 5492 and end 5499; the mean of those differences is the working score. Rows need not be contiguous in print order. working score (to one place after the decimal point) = 1.1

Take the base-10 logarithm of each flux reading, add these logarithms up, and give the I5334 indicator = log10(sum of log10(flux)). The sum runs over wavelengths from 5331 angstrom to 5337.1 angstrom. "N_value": 0.779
